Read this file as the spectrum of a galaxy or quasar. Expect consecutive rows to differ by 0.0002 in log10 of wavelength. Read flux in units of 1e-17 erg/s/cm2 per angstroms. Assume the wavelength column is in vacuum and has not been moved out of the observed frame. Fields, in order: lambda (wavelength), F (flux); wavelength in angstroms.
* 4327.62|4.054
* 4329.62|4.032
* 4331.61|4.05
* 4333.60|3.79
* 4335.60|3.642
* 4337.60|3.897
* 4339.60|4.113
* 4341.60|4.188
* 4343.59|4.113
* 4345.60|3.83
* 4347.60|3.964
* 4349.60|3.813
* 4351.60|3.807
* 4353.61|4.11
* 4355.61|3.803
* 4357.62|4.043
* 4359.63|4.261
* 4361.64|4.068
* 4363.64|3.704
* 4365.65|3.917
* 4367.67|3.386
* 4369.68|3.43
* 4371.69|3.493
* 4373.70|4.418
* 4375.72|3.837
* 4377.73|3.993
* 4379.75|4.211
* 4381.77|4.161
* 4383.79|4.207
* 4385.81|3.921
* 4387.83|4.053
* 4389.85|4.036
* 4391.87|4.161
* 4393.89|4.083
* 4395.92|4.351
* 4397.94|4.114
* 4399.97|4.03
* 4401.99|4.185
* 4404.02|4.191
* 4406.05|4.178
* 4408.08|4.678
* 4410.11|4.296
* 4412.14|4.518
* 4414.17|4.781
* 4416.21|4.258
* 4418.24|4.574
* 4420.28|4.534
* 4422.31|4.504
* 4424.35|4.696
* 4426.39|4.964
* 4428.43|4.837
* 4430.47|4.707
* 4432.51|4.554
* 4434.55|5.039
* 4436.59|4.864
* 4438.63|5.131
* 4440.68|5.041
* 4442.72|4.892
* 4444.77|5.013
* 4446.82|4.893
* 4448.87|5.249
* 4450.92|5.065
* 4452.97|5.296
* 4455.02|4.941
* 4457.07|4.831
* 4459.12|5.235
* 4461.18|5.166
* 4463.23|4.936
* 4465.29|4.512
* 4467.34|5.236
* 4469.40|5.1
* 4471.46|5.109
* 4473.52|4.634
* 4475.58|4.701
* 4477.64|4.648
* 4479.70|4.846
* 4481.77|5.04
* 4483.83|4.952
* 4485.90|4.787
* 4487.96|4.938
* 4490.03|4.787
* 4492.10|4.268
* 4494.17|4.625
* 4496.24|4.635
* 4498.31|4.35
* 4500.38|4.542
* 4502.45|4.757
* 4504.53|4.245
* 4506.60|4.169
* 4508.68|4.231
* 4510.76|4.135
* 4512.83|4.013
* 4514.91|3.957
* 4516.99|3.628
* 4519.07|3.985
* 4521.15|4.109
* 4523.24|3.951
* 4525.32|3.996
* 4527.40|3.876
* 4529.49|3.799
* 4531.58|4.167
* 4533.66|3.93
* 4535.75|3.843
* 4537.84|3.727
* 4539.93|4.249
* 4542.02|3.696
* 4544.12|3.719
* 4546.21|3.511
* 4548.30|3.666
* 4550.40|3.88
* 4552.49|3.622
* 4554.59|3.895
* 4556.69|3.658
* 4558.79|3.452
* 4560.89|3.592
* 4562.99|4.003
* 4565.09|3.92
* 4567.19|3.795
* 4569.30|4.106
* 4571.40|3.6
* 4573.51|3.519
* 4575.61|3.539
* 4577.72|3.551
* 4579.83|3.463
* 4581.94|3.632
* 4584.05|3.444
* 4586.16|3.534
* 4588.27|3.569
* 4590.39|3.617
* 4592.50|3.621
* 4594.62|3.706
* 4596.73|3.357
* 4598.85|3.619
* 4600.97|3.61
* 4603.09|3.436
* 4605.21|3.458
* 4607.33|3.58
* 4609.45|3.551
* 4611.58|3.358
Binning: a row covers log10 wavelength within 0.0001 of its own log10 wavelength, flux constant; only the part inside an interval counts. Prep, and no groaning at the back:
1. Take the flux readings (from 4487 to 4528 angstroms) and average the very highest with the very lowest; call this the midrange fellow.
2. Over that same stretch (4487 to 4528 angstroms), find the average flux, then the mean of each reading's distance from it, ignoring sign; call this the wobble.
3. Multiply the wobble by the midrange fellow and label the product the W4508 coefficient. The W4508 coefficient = 1.2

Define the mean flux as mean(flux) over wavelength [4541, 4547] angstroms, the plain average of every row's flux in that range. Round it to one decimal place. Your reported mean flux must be 3.6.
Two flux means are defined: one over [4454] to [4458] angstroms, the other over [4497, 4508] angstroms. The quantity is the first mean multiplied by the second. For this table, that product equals 21.6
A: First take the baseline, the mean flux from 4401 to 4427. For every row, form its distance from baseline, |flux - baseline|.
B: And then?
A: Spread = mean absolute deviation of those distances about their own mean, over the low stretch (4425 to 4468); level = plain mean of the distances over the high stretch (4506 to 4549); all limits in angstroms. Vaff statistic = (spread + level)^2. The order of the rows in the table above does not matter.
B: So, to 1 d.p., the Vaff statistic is 0.5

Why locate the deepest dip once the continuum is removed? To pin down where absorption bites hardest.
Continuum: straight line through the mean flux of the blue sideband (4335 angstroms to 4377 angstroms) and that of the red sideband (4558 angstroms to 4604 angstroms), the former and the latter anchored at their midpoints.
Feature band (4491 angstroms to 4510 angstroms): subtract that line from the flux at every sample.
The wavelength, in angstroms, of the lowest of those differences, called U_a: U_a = 4506.60 angstroms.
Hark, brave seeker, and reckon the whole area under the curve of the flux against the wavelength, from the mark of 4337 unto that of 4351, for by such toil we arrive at 56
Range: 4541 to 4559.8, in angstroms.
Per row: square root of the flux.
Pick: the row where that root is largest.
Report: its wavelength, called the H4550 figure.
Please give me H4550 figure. 4554.59 angstroms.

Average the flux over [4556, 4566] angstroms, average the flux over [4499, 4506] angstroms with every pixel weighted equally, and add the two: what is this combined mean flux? 8.2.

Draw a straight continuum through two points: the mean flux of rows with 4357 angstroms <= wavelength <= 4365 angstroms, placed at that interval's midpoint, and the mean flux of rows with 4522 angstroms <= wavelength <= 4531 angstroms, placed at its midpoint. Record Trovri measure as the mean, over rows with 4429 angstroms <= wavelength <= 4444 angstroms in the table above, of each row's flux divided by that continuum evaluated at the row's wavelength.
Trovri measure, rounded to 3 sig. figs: 1.23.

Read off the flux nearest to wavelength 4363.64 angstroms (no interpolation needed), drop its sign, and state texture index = 3.70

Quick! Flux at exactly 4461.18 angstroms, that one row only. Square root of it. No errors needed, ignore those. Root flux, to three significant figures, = 2.27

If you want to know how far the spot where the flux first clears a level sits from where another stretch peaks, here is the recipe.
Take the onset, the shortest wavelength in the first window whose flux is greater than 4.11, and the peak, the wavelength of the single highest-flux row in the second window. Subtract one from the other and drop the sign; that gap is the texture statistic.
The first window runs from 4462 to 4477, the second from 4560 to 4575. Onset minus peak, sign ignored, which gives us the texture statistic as 106.1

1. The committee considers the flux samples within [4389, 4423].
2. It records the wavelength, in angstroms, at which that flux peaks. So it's 4414.17 angstroms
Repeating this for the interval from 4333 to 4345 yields 4341.60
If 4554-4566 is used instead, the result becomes 4562.99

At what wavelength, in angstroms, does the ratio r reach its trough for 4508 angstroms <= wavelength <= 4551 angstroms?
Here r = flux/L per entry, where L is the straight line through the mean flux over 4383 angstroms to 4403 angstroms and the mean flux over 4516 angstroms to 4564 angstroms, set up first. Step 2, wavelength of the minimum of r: 4546.21 angstroms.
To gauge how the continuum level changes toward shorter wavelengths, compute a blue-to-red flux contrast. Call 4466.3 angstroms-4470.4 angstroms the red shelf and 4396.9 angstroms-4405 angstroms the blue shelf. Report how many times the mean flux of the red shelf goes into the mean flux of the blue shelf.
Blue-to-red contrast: 0.80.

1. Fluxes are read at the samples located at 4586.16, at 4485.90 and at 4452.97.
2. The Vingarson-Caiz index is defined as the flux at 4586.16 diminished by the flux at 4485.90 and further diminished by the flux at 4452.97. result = -6.5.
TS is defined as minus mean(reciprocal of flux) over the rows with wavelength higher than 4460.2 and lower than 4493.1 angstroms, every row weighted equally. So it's -0.207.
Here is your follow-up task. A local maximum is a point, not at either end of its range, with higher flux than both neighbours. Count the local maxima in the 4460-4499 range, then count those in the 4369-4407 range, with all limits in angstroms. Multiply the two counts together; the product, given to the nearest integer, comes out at 42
